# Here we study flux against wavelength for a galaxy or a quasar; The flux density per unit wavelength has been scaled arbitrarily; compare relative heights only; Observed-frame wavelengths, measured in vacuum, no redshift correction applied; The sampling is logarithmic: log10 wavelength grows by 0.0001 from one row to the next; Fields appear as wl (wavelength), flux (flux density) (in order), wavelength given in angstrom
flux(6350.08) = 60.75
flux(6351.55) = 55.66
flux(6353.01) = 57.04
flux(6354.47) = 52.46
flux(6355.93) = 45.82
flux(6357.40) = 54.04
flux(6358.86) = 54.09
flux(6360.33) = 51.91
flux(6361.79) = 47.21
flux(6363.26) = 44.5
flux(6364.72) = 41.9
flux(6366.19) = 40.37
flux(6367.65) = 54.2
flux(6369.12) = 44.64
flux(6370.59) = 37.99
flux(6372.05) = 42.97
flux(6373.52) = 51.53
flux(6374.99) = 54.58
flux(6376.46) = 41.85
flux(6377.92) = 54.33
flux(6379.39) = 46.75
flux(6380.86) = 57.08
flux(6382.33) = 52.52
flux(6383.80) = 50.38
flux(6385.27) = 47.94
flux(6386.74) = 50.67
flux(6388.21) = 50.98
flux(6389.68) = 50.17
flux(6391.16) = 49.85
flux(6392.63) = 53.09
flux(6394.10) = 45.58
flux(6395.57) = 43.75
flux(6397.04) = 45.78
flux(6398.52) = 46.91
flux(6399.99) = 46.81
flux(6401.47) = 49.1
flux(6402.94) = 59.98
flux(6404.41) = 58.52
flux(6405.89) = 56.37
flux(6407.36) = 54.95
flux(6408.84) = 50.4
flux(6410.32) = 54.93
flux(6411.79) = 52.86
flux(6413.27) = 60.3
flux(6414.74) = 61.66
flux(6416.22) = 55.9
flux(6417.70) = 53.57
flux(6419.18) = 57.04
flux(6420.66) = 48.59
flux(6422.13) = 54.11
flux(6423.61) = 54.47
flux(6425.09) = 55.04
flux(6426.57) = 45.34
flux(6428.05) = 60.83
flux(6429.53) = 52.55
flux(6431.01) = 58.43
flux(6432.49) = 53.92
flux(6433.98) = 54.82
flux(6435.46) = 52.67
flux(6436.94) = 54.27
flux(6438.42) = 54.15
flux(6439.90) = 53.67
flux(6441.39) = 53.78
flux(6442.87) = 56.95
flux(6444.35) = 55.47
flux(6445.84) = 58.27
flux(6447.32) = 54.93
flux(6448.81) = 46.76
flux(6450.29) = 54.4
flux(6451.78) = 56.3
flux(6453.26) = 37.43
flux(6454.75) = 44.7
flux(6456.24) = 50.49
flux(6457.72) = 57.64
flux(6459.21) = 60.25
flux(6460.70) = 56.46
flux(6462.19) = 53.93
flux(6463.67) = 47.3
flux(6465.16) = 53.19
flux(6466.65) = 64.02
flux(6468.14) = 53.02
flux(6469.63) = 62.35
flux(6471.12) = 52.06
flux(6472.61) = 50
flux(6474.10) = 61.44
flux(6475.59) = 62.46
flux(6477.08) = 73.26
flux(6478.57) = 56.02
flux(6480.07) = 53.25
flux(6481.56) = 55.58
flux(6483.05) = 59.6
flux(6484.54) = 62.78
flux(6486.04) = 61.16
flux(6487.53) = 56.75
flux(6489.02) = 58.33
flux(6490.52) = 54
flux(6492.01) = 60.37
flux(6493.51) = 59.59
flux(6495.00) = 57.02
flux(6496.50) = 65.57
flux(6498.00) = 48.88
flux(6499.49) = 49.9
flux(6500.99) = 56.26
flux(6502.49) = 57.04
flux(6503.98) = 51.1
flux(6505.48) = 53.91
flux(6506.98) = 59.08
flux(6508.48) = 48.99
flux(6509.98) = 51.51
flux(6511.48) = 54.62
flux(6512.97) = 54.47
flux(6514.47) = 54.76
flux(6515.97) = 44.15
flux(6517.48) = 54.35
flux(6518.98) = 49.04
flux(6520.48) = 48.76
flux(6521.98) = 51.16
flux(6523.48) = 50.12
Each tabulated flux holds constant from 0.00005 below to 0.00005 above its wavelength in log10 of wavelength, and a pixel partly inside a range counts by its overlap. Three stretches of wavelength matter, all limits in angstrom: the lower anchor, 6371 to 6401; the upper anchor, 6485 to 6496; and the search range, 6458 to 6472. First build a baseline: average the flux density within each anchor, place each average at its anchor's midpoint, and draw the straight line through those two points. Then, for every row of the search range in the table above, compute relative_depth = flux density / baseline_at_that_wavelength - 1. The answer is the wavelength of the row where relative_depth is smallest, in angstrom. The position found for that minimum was 6463.67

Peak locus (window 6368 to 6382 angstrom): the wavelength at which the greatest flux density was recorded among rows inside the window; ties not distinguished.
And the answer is 6380.86 angstrom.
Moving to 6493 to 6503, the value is 6496.50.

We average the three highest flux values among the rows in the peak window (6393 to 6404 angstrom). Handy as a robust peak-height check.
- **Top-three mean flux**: 52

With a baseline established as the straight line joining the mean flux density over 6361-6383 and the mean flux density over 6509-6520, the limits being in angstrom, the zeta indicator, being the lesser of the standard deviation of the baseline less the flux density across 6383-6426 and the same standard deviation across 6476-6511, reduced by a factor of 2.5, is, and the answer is 1.8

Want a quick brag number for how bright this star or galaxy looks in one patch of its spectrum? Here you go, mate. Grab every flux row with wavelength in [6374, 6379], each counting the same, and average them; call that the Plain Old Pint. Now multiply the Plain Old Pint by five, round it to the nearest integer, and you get 251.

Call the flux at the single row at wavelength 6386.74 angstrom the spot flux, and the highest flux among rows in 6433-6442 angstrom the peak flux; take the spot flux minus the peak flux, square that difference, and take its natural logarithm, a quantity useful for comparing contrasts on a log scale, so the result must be 2.8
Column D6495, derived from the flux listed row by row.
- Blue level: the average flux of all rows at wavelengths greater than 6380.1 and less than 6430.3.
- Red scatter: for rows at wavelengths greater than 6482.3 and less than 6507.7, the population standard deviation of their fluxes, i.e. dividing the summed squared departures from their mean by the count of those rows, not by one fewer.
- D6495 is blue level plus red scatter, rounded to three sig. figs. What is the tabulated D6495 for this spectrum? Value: 57.0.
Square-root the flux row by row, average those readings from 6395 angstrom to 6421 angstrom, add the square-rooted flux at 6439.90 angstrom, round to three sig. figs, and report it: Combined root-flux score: 14.6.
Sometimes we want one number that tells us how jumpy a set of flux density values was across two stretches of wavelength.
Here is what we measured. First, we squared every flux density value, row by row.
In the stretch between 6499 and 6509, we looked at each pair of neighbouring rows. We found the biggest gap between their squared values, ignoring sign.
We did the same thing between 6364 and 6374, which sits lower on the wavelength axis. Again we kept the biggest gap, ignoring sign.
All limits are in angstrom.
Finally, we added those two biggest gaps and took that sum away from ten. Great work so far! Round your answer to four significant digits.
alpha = -2388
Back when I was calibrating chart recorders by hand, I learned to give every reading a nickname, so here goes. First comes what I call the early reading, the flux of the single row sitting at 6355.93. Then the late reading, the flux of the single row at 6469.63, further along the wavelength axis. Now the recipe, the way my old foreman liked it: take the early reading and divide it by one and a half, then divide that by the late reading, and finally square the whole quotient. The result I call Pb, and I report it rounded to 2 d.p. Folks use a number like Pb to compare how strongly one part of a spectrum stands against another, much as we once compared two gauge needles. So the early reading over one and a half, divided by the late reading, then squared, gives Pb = 0.24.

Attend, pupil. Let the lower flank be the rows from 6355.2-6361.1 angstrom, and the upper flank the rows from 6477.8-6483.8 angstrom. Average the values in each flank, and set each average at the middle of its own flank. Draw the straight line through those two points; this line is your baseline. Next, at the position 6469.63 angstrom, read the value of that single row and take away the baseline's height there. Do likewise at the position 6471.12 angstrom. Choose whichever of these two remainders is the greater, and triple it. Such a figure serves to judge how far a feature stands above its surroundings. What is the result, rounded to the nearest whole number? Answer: 20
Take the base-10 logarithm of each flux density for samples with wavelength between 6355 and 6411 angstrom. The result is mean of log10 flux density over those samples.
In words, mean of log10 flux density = 1.69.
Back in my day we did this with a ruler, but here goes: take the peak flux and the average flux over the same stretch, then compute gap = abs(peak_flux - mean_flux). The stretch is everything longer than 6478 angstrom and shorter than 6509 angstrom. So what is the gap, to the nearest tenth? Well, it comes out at 9.1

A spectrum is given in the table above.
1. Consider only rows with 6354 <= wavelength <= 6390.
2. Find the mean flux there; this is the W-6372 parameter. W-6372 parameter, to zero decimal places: 49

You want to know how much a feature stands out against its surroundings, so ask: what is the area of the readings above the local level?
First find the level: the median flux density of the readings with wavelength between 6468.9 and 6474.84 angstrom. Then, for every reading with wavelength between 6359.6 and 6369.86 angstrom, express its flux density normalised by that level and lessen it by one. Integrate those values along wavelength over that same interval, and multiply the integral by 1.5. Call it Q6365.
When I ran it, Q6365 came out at -2.8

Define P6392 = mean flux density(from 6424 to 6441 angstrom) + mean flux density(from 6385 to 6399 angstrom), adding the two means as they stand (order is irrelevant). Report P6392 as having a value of 103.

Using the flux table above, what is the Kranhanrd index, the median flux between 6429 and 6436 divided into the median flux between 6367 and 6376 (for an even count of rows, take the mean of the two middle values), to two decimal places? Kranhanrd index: 0.89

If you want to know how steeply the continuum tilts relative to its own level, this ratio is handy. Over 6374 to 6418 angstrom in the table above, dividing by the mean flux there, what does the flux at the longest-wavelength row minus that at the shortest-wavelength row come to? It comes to -0.019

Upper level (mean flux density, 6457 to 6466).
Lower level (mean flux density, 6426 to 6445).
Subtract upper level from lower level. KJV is -0.42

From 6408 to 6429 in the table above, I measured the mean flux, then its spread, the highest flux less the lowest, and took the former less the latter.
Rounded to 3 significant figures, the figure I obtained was 38.3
